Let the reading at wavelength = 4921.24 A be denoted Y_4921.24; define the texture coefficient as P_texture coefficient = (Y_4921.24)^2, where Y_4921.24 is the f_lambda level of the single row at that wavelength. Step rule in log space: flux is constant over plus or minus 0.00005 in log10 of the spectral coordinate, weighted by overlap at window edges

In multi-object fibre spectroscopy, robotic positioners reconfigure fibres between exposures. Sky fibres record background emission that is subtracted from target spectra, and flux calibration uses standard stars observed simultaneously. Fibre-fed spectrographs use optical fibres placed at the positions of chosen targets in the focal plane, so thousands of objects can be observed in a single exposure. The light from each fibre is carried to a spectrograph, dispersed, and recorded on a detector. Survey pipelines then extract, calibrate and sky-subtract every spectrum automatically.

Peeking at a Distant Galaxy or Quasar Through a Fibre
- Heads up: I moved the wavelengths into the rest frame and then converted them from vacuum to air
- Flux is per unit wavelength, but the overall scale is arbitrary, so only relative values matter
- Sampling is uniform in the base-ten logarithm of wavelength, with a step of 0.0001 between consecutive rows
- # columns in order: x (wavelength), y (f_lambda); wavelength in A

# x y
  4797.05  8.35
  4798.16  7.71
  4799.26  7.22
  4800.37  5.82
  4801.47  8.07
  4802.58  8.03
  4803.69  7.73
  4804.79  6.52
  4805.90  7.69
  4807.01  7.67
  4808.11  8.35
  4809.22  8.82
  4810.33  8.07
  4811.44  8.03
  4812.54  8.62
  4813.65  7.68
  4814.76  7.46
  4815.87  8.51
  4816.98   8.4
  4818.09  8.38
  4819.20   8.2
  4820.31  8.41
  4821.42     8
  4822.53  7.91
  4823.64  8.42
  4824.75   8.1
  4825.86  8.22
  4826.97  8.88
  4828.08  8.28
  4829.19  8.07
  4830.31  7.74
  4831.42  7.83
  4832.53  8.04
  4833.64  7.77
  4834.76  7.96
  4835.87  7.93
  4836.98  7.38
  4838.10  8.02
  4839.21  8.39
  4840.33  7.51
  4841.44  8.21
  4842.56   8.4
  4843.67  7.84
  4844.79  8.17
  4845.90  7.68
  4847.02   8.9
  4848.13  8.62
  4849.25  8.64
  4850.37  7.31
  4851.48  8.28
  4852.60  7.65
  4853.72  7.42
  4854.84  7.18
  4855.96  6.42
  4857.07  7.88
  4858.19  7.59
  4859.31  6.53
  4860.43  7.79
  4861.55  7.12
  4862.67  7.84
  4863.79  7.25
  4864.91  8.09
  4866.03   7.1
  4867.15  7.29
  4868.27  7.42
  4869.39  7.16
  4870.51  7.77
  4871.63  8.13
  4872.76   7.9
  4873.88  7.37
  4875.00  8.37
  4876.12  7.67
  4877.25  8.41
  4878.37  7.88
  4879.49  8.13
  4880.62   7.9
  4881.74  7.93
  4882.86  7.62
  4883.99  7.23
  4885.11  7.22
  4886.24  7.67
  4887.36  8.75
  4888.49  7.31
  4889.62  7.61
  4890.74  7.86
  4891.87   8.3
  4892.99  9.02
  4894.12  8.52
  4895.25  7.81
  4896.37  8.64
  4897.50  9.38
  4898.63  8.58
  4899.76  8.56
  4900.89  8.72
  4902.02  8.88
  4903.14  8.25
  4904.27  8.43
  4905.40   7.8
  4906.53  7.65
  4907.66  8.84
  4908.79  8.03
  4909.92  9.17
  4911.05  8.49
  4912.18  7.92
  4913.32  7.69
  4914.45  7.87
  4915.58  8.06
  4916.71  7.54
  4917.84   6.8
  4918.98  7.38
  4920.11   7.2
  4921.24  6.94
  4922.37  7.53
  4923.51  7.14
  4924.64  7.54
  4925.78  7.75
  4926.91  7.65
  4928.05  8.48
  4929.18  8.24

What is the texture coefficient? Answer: 48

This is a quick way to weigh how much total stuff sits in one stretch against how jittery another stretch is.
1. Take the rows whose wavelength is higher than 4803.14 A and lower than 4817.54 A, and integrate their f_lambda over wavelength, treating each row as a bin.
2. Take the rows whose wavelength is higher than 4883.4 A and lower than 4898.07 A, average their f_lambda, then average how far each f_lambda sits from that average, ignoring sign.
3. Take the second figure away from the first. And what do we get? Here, 114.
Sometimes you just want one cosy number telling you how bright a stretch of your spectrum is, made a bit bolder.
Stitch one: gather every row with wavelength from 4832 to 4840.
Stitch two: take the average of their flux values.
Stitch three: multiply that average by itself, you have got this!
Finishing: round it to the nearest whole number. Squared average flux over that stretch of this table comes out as 63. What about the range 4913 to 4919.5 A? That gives 57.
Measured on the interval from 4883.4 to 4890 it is 58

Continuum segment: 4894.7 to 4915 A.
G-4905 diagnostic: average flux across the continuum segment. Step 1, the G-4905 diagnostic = 8.37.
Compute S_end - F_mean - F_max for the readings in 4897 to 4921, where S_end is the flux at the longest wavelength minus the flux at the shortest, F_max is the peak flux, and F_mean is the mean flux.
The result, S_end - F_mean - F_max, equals -20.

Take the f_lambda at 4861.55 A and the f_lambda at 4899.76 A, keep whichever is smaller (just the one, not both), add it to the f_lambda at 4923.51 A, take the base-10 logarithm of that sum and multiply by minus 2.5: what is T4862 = -2.89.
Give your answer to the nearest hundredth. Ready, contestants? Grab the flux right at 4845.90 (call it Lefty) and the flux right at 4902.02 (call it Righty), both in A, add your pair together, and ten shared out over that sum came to 0.60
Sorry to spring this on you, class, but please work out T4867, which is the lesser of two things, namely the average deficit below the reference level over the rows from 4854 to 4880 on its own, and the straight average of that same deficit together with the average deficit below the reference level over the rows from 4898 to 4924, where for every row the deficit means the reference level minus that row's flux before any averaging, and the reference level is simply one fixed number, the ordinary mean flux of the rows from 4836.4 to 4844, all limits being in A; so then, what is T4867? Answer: 0.19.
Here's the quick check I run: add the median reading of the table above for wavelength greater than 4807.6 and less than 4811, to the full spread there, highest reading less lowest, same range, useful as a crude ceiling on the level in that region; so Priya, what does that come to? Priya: 9.1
